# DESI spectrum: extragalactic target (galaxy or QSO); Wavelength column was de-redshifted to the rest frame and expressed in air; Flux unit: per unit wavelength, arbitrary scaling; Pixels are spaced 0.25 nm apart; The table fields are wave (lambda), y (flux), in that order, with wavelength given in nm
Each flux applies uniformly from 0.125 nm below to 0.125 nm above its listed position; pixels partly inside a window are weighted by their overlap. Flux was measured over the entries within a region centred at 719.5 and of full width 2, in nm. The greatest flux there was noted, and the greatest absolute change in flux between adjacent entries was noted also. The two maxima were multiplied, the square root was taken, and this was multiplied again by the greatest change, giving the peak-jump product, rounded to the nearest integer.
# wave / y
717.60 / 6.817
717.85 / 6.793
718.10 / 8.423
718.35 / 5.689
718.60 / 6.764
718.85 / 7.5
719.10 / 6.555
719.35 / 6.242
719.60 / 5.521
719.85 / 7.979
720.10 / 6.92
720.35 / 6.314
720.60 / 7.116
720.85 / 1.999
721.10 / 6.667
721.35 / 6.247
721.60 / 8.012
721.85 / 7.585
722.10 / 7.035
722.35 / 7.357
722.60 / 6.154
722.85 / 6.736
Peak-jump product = 11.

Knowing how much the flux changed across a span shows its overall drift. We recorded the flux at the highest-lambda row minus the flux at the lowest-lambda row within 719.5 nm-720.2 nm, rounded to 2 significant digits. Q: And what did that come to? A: 1.4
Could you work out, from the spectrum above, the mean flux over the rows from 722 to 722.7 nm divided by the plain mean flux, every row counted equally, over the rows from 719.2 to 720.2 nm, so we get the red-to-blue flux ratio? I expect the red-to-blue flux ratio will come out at 1.03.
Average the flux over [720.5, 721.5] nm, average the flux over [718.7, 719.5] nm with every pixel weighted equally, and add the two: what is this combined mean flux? 12.3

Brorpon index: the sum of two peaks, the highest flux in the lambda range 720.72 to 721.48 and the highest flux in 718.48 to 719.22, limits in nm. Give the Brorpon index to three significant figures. 14.2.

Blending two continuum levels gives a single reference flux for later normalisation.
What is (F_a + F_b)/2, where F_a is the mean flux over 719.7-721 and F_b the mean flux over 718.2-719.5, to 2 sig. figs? 6.3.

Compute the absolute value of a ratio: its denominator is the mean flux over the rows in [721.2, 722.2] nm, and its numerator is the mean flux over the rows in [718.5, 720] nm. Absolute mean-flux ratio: 0.94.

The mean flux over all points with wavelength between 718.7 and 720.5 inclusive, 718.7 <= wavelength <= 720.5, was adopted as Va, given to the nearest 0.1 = 6.7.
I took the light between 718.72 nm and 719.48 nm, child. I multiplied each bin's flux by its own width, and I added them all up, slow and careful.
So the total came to 5.1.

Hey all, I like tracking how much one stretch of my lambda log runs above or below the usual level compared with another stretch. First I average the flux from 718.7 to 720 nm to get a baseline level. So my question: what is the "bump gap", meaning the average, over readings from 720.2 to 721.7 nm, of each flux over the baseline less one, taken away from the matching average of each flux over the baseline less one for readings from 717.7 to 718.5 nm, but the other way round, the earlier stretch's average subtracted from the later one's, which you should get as -0.135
